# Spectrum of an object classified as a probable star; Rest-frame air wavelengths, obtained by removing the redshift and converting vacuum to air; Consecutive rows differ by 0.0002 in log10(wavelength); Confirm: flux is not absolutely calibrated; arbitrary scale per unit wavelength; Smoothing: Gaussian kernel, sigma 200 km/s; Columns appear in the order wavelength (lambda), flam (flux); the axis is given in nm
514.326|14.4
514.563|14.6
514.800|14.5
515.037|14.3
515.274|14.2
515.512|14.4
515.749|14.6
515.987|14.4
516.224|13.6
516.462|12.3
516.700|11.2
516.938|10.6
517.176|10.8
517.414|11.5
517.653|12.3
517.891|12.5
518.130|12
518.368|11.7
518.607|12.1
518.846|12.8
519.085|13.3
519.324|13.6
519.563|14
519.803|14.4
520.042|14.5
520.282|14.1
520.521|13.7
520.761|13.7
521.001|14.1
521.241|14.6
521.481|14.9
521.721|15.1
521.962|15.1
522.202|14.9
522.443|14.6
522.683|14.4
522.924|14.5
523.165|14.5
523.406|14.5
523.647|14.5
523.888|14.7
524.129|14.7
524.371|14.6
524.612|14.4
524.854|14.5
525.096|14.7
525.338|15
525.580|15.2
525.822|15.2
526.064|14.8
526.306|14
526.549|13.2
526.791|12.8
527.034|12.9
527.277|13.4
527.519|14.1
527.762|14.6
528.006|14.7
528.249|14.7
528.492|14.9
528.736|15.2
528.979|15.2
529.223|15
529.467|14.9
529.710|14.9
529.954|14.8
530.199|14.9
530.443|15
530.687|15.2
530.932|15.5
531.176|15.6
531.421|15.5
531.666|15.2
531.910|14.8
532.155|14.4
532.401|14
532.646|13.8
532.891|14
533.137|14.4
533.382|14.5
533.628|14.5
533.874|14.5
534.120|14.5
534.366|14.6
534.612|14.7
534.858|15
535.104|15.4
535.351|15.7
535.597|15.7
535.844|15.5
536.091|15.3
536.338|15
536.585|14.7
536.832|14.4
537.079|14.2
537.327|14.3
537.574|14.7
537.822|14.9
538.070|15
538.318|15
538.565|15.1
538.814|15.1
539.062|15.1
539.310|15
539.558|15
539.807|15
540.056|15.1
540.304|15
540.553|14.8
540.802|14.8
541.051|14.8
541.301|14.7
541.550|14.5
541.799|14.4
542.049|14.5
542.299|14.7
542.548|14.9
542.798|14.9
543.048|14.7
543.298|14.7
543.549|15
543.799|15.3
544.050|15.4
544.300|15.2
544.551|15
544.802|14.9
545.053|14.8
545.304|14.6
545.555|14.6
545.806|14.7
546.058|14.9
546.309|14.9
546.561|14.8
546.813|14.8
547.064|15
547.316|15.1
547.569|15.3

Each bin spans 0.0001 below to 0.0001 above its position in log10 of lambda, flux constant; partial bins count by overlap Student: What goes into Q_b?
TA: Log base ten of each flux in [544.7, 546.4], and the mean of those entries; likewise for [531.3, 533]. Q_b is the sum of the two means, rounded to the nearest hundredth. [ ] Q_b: 2.33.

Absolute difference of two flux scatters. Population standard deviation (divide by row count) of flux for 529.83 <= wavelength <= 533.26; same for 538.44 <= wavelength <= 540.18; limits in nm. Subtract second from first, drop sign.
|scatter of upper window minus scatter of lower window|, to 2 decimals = 0.52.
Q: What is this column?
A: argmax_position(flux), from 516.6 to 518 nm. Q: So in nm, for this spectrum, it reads 517.891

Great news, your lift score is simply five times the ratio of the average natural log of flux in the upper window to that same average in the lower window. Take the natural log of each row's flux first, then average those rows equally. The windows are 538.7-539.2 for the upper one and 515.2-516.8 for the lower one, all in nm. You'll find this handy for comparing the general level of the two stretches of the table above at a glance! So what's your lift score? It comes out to 5.22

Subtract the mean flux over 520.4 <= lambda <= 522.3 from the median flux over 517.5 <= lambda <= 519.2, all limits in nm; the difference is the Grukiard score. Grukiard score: -2.2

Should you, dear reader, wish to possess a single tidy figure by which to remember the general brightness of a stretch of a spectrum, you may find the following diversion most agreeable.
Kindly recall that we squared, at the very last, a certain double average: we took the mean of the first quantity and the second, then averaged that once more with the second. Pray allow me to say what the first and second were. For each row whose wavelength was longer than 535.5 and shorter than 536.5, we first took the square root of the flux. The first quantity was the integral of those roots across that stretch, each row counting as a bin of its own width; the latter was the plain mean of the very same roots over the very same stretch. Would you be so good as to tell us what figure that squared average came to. 15.3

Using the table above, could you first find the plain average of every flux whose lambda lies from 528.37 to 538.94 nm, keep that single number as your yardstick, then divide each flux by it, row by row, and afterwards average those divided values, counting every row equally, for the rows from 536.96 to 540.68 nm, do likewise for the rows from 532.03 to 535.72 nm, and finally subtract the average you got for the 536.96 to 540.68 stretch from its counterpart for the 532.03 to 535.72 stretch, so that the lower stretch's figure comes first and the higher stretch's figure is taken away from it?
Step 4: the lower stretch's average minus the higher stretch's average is -0.016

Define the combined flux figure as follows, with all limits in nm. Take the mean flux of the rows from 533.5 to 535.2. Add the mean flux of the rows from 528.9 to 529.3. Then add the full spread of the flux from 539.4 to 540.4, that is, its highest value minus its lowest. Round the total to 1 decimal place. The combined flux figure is 29.9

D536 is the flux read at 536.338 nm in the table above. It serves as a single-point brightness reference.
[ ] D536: 15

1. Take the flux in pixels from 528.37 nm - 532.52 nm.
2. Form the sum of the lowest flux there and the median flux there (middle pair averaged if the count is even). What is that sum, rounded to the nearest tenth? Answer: 29.0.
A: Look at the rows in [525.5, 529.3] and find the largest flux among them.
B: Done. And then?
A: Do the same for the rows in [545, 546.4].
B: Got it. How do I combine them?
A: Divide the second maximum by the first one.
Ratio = 0.98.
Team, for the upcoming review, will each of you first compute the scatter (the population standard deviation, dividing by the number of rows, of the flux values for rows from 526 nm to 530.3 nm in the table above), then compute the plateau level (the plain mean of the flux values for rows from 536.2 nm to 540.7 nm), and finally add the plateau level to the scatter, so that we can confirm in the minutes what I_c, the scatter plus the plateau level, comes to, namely 15.6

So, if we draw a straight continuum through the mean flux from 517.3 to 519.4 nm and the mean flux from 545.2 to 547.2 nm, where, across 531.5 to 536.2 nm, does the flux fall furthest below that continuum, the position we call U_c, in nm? 532.646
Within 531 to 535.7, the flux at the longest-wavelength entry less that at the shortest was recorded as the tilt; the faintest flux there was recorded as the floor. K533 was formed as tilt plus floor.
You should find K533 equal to 13.9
